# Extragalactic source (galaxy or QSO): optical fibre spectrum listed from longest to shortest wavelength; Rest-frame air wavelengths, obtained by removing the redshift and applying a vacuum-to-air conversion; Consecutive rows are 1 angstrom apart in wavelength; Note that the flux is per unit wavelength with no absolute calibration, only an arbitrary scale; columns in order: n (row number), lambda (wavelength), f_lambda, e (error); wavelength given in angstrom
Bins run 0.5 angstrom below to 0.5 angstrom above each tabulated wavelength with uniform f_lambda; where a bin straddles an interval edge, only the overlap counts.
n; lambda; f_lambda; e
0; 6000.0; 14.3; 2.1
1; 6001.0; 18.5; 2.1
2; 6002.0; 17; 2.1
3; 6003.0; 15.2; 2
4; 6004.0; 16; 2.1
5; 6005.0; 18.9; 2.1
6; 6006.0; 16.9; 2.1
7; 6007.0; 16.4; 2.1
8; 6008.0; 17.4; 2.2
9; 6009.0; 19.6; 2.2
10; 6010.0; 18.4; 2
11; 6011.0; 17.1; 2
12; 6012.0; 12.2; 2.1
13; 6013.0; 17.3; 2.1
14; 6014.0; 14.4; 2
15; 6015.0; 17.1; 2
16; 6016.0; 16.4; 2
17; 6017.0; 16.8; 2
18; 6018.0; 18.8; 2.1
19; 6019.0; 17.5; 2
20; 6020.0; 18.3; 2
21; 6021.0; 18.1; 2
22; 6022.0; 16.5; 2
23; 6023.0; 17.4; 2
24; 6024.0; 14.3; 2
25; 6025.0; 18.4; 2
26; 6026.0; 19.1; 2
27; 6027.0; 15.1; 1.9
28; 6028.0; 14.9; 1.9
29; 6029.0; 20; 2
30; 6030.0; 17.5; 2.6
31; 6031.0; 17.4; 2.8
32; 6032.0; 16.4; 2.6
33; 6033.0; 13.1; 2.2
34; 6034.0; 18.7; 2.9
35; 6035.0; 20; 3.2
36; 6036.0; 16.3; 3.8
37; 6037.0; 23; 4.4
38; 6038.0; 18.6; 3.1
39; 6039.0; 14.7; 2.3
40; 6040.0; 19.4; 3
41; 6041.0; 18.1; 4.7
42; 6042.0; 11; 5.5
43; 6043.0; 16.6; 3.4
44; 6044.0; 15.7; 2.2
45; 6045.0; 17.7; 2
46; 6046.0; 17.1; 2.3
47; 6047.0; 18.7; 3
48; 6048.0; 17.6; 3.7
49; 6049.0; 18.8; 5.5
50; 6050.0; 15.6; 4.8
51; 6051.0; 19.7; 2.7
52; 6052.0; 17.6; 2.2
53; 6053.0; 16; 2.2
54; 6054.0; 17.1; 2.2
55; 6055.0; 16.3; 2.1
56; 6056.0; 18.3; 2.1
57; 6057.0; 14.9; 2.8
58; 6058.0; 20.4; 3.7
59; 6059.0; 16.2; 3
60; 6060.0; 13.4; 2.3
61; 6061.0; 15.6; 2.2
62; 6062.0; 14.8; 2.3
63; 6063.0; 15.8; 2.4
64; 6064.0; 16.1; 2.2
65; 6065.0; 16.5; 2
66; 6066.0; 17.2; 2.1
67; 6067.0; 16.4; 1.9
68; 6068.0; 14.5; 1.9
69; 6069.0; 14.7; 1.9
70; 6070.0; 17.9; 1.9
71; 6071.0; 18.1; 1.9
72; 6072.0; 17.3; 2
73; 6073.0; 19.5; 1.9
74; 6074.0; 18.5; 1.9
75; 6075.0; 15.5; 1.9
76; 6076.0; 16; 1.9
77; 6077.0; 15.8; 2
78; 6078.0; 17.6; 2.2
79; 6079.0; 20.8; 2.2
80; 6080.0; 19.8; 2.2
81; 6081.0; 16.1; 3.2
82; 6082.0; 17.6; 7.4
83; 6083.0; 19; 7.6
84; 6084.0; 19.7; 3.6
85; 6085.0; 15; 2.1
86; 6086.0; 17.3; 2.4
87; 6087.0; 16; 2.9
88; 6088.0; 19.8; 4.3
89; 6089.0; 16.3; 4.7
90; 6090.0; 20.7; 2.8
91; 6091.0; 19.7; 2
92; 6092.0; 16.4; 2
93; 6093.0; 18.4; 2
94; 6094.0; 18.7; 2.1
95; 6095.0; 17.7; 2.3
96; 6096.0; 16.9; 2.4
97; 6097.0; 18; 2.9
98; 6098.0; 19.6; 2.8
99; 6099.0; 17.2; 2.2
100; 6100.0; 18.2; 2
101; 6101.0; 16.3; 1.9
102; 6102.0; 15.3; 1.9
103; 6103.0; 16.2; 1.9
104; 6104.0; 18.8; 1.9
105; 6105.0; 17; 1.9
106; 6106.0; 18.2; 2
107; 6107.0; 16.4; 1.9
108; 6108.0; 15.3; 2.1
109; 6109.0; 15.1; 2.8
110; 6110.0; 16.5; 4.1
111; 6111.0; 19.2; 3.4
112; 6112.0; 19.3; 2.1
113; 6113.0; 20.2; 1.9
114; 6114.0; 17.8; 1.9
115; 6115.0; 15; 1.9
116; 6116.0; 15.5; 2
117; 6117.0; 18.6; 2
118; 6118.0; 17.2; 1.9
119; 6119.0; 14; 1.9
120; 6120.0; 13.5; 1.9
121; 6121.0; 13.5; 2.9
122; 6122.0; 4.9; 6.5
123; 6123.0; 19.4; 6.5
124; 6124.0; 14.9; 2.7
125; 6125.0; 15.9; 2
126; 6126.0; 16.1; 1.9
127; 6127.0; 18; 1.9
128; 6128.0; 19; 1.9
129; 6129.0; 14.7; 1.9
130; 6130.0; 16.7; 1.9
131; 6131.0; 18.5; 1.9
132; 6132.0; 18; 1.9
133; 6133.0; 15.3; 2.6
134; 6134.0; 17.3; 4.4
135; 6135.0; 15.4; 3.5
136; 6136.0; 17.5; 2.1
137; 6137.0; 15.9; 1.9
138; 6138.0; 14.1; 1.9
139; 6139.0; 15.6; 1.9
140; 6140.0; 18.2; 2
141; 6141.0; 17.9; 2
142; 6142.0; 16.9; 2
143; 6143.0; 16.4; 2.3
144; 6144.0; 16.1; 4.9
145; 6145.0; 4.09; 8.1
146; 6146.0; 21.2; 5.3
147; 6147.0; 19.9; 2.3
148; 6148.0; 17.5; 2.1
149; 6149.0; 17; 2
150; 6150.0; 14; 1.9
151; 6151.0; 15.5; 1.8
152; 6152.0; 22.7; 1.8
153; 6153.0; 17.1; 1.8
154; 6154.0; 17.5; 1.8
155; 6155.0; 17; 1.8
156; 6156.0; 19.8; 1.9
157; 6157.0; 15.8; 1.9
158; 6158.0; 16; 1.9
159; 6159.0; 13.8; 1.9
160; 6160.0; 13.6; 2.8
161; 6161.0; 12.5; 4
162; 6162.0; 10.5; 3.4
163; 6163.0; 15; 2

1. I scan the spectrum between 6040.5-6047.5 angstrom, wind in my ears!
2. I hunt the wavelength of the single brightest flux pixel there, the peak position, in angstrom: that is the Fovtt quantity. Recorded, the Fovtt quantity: 6047.0 angstrom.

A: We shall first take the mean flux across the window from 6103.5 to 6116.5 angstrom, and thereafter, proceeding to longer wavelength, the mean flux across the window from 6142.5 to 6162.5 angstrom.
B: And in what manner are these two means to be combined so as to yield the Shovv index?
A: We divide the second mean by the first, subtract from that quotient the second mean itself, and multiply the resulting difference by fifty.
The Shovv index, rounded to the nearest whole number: -749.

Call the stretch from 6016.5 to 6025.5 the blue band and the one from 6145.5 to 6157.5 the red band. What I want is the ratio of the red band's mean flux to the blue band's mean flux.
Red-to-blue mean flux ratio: 1.03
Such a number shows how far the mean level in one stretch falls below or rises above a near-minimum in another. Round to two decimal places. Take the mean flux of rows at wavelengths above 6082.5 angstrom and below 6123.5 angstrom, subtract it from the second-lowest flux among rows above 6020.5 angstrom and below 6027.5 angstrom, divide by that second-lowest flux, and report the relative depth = -0.13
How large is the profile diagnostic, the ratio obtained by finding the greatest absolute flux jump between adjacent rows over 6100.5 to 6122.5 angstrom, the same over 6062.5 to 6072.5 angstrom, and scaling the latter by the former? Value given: 0.37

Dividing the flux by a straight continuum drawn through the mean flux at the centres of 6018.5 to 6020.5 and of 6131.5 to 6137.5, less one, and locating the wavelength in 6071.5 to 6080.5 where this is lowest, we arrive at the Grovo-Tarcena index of 6075.0 angstrom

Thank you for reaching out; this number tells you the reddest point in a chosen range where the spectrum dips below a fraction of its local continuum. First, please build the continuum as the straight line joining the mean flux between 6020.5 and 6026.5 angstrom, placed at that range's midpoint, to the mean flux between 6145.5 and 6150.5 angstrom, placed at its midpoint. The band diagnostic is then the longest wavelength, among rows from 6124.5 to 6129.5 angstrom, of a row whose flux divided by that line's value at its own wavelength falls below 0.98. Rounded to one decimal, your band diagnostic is 6129.0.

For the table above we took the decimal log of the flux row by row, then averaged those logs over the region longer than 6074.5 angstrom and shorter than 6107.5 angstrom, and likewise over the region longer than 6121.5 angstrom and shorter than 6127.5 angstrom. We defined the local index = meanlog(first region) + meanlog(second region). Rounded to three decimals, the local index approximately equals 2.380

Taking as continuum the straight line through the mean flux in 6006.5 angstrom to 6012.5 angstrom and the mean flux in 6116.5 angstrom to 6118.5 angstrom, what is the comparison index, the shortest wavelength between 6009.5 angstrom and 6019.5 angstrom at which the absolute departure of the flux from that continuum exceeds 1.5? 6010.0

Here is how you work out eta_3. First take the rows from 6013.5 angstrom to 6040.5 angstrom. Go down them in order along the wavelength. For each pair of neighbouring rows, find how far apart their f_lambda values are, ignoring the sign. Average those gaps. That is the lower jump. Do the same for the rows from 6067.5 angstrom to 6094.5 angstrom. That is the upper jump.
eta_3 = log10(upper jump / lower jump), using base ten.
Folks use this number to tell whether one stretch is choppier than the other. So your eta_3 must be -0.10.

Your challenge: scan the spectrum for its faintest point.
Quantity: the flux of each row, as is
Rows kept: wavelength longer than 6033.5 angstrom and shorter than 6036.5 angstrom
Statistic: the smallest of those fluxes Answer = 16.3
